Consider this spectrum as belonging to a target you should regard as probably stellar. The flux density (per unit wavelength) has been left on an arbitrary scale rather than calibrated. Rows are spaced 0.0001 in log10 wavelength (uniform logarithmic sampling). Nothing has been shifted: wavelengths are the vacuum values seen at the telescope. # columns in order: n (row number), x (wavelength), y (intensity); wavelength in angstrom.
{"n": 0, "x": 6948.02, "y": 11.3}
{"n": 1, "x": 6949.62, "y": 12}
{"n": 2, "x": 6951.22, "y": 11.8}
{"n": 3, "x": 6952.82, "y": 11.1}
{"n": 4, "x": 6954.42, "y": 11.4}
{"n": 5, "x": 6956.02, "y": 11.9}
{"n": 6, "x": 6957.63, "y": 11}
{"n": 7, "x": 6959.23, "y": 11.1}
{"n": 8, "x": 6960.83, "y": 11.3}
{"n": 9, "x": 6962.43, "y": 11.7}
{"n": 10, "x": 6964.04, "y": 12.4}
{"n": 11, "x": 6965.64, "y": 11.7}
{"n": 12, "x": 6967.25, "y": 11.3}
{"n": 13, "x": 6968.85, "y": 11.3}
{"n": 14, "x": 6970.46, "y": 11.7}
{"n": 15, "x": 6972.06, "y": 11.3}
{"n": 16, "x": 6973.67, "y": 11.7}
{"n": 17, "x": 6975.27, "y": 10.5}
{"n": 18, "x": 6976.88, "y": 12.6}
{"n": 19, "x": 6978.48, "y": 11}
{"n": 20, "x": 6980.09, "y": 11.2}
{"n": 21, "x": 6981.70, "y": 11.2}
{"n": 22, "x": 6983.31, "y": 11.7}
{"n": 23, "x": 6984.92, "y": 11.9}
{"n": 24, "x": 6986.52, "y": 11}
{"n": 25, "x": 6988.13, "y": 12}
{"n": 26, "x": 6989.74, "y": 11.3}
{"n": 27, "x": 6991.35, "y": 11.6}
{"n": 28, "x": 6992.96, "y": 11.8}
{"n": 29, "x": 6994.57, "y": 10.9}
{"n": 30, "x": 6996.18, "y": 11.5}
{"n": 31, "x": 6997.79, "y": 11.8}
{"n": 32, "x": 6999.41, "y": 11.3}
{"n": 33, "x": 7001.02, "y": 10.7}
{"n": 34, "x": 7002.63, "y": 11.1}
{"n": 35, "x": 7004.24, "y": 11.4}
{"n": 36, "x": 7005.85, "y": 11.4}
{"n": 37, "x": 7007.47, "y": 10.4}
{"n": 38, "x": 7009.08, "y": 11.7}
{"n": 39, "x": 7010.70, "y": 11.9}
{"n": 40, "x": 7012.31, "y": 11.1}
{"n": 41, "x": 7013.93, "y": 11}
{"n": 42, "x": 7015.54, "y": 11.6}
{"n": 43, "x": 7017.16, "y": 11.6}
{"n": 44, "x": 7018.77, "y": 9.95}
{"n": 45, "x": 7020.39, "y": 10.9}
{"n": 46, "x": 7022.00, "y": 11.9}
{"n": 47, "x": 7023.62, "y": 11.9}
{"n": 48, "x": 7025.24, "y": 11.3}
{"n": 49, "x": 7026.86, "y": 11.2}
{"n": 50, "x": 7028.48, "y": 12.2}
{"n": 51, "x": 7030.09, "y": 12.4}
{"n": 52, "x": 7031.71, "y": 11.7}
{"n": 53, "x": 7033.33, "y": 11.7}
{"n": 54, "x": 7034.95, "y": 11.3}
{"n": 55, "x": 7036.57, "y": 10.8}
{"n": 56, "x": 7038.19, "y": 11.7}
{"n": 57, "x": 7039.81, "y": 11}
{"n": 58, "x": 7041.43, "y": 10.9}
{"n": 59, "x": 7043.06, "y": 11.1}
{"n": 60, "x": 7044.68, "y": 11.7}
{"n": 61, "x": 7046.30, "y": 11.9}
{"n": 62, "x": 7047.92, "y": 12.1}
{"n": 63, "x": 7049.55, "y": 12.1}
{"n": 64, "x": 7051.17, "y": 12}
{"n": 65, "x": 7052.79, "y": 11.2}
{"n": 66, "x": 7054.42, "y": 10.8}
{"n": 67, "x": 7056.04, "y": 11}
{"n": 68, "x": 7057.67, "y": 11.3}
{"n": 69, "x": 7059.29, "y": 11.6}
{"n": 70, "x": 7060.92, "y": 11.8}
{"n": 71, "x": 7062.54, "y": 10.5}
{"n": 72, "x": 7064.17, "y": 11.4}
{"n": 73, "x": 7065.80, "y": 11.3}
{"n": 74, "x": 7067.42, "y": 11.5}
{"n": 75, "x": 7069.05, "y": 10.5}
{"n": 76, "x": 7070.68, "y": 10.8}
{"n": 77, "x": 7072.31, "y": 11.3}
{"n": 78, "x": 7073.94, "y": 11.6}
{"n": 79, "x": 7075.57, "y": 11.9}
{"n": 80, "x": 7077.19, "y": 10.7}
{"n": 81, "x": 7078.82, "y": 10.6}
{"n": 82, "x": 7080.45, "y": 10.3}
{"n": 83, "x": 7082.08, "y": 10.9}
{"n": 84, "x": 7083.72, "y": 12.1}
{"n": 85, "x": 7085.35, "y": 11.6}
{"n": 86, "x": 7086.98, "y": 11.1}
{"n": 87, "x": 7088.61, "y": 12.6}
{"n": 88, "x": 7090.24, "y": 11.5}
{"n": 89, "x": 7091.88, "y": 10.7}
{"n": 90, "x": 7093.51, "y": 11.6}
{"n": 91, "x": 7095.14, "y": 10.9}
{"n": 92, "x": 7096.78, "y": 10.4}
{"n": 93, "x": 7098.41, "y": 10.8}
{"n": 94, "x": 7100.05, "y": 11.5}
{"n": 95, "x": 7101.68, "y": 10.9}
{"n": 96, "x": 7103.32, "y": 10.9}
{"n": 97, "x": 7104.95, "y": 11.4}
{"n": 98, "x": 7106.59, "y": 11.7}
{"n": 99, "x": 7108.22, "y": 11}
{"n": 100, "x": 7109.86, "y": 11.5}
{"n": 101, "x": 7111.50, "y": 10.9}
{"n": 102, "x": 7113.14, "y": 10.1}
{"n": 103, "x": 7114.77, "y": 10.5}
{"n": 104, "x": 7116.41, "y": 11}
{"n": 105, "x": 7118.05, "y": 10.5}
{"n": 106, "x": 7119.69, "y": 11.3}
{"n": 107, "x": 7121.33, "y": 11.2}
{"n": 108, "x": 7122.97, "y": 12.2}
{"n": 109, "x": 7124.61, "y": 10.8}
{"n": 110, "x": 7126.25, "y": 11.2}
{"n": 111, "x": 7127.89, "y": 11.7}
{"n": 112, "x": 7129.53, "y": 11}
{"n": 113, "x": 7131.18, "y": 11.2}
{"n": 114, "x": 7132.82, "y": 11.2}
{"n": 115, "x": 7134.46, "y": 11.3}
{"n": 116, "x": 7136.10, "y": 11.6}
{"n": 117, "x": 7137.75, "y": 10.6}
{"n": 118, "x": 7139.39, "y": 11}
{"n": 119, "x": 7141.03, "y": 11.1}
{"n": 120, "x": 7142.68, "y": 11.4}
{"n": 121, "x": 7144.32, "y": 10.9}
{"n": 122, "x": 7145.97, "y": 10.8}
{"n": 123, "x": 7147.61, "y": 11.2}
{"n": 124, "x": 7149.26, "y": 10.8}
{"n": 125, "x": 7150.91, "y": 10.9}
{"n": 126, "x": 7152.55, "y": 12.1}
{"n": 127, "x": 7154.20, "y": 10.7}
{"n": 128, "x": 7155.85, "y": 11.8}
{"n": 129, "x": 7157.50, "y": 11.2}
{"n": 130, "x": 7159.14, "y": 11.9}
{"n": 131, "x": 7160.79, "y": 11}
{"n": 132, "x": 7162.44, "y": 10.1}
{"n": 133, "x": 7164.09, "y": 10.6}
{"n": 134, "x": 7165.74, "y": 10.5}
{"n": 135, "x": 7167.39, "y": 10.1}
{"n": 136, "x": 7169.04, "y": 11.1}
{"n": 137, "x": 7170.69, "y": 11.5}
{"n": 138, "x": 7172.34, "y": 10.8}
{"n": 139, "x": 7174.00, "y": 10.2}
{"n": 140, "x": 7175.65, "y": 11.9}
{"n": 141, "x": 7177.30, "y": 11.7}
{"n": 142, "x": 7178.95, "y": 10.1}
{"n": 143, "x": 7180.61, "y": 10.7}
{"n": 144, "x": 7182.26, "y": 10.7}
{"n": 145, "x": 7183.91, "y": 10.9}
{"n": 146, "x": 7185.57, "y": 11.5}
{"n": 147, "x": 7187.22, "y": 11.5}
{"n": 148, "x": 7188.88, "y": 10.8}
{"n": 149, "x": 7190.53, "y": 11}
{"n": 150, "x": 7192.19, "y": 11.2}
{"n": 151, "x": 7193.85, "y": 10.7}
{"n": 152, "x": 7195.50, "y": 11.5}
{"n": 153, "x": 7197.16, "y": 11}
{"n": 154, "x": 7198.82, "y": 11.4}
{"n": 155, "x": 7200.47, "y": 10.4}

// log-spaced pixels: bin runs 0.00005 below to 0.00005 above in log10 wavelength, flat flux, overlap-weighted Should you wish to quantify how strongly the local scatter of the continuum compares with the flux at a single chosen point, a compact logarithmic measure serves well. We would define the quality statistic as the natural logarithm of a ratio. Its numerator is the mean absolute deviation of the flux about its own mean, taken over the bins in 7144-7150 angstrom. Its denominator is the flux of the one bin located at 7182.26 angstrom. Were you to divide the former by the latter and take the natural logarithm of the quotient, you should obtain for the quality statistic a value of -4.35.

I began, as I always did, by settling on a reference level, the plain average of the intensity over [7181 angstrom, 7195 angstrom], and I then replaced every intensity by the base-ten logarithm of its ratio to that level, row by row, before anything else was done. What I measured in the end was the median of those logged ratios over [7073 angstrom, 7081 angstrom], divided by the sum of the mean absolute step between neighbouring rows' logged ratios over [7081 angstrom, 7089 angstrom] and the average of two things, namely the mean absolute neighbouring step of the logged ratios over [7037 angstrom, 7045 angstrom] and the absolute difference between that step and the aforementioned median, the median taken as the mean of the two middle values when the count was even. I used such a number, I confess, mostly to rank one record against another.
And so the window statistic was -0.24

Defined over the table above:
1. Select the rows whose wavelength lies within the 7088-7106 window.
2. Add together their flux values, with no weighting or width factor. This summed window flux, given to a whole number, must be 123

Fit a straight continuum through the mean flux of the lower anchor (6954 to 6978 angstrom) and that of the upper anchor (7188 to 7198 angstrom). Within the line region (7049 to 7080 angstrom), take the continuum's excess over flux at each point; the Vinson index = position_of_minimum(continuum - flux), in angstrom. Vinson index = 7049.55 angstrom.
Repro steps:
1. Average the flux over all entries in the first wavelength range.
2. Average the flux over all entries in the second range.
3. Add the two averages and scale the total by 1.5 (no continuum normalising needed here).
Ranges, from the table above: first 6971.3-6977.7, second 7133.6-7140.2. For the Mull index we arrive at 34.0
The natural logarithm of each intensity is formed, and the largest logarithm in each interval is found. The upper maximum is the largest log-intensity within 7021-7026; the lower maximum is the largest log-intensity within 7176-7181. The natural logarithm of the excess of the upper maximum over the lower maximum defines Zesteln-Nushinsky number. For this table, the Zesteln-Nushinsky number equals -4.1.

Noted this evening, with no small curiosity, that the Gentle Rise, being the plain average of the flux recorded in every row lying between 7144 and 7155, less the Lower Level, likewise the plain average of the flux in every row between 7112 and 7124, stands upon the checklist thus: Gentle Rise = 0.09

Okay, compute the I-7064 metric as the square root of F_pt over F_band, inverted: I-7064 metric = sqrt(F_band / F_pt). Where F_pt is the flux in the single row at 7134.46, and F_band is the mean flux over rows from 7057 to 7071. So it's 1.00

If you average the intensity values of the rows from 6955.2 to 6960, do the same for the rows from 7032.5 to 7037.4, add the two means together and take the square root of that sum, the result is 4.75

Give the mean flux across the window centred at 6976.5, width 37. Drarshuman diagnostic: 11.5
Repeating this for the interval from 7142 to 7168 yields 11.0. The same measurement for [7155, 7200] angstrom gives 11.0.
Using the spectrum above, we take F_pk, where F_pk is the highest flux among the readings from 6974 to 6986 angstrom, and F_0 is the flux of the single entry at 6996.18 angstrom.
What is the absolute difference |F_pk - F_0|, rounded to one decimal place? 1.1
